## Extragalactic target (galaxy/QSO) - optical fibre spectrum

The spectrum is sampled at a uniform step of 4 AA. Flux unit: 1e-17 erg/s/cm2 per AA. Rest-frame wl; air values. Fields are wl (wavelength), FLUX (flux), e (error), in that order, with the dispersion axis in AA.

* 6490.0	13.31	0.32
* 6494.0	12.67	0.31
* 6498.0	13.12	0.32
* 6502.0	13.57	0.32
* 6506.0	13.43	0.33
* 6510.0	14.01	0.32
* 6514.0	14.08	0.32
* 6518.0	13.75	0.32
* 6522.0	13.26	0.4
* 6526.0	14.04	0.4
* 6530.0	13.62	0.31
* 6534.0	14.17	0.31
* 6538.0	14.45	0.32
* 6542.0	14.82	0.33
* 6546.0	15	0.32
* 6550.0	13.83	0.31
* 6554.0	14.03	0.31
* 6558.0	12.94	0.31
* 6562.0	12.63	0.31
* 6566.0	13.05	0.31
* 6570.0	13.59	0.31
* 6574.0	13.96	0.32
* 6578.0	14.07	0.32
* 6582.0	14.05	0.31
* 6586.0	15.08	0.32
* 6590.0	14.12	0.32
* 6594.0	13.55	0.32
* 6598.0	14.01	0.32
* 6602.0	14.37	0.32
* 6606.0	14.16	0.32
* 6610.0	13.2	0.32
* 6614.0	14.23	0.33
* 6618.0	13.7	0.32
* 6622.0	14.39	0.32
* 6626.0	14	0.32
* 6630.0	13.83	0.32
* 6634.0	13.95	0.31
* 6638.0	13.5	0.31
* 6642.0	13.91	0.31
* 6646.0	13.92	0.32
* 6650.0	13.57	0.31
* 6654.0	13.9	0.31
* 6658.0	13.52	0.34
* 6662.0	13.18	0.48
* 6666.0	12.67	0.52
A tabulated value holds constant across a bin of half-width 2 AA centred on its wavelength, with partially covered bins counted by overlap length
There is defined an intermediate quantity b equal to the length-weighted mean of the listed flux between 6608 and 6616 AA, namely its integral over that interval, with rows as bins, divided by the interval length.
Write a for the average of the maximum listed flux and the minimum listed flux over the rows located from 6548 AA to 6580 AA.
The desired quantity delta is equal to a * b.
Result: 183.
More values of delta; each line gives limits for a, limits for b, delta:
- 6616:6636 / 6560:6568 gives 180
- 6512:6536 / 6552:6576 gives 183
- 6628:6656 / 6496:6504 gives 183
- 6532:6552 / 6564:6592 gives 202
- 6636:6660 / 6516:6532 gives 187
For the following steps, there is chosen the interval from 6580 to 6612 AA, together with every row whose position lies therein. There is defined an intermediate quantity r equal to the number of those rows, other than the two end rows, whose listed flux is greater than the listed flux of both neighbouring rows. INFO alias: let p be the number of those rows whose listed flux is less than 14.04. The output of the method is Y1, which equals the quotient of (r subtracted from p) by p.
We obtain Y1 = 0.33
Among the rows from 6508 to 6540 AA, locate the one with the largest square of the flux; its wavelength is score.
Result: 6538.0 AA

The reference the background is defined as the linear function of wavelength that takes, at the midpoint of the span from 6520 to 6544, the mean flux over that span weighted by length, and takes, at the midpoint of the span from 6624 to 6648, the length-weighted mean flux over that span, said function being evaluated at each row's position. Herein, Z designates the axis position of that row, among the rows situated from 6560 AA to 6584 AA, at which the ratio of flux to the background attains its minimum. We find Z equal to 6562.0 AA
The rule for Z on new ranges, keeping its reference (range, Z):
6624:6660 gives 6638.0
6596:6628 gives 6610.0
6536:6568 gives 6562.0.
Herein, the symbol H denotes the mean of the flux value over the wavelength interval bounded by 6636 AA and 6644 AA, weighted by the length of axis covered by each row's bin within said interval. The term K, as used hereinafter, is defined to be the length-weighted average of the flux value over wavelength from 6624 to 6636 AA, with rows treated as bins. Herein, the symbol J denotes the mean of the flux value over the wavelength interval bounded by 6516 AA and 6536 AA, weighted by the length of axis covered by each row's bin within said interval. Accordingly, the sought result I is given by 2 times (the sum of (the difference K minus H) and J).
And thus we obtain 28.0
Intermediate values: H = 13.7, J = 13.77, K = 13.9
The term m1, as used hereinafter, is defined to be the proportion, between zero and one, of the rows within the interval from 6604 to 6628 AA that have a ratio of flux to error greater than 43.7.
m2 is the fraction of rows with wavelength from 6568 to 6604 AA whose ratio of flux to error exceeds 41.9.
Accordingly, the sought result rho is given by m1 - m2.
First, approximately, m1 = 0.50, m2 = 1.00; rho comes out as -0.50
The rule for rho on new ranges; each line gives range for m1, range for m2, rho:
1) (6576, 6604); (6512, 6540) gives 0.14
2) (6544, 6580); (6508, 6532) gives -0.11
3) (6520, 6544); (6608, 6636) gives -0.19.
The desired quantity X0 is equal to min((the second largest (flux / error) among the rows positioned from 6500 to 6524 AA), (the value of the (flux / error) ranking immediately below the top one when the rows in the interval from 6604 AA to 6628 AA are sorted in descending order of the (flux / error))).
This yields 43.8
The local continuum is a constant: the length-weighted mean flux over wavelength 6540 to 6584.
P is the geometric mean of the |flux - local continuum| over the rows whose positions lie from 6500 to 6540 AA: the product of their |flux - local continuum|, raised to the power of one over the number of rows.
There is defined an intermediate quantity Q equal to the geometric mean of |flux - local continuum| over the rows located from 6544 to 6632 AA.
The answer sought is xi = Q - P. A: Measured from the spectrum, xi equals 0.02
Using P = 0.266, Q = 0.285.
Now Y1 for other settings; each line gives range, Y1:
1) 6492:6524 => 0.71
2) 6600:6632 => 0.50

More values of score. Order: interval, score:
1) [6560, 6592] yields 6586.0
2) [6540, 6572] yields 6546.0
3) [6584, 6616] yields 6586.0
